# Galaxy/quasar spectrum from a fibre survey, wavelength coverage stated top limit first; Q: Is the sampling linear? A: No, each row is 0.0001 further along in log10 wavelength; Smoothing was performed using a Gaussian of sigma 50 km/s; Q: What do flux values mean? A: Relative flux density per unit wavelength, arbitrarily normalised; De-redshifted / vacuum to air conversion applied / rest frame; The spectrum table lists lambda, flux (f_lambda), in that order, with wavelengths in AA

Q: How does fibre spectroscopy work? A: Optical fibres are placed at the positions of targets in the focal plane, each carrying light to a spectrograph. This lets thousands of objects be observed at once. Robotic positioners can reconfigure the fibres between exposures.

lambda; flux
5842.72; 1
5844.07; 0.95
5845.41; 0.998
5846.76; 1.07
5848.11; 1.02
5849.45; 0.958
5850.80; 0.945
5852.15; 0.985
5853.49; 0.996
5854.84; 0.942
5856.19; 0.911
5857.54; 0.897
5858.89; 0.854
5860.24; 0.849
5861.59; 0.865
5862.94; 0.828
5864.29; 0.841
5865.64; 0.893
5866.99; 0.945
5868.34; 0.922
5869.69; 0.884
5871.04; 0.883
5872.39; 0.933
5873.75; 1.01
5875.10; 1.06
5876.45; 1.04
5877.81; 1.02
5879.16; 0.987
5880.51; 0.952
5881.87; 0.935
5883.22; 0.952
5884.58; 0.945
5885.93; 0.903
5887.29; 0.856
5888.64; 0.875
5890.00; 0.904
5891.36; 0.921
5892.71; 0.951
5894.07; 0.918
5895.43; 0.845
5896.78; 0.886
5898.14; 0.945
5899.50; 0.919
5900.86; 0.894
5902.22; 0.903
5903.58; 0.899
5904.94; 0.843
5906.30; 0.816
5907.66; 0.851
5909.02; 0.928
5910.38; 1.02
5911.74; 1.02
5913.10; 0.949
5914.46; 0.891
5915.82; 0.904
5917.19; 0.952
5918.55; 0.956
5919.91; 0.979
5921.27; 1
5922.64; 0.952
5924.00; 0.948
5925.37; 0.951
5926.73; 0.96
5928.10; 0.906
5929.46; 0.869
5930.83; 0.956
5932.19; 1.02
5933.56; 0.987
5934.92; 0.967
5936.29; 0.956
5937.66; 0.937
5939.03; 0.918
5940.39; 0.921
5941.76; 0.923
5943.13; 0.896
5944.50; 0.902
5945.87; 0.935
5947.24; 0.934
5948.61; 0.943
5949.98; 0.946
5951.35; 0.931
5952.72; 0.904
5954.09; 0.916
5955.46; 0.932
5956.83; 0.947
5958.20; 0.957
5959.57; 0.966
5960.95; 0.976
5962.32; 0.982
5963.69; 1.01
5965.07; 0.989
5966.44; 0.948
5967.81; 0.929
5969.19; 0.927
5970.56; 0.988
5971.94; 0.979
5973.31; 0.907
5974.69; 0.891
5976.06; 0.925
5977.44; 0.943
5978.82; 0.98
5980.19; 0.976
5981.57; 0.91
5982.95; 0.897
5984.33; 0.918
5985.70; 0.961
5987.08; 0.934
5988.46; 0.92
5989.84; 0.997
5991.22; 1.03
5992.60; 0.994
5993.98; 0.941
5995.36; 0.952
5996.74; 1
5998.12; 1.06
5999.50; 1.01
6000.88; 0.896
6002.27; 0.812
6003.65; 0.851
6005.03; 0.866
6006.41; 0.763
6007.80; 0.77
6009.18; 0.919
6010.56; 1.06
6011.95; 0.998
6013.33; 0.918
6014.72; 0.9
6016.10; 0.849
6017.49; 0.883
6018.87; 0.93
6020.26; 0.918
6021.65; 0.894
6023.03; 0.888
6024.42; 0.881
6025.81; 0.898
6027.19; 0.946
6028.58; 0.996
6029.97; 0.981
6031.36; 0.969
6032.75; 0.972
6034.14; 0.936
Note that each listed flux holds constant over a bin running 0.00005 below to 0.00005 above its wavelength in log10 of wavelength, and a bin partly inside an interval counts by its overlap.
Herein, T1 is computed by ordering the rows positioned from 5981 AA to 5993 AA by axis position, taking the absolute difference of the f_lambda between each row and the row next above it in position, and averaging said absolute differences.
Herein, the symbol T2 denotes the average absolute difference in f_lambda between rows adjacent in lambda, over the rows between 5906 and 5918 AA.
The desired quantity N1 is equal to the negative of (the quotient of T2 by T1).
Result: -1.5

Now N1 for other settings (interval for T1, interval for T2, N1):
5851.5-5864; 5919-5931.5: -1.2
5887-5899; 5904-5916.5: -1.2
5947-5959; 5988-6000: -3.4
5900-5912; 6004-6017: -2.0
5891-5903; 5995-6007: -1.7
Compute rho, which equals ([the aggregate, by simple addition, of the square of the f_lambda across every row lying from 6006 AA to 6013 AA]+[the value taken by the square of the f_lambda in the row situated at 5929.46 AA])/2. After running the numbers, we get 2.45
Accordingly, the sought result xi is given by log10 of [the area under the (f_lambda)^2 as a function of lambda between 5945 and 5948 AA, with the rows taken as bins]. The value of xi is 0.42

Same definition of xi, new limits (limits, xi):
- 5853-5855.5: 0.37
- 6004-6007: 0.31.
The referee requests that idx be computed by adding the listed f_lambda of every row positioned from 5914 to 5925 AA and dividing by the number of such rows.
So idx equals 0.948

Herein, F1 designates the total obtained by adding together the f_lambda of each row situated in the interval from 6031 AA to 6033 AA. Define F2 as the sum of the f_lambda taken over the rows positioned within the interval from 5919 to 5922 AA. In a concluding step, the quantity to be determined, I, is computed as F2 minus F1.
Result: 0.038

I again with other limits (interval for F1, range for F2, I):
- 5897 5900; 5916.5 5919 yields 0.044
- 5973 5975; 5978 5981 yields 0.158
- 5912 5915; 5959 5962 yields 0.102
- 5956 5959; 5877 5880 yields 0.103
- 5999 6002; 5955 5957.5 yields -0.027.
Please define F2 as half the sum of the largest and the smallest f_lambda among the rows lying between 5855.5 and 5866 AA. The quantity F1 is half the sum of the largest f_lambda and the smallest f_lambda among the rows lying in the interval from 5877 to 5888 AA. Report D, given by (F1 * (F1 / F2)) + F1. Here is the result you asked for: 1.95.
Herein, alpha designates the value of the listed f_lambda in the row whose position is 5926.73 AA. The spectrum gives 0.96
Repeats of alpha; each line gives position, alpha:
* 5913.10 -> 0.949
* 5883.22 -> 0.952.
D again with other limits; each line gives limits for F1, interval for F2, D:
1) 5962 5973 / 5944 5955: 1.98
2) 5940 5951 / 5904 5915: 1.85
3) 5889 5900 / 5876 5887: 1.73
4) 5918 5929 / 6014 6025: 1.97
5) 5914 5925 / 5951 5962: 1.90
